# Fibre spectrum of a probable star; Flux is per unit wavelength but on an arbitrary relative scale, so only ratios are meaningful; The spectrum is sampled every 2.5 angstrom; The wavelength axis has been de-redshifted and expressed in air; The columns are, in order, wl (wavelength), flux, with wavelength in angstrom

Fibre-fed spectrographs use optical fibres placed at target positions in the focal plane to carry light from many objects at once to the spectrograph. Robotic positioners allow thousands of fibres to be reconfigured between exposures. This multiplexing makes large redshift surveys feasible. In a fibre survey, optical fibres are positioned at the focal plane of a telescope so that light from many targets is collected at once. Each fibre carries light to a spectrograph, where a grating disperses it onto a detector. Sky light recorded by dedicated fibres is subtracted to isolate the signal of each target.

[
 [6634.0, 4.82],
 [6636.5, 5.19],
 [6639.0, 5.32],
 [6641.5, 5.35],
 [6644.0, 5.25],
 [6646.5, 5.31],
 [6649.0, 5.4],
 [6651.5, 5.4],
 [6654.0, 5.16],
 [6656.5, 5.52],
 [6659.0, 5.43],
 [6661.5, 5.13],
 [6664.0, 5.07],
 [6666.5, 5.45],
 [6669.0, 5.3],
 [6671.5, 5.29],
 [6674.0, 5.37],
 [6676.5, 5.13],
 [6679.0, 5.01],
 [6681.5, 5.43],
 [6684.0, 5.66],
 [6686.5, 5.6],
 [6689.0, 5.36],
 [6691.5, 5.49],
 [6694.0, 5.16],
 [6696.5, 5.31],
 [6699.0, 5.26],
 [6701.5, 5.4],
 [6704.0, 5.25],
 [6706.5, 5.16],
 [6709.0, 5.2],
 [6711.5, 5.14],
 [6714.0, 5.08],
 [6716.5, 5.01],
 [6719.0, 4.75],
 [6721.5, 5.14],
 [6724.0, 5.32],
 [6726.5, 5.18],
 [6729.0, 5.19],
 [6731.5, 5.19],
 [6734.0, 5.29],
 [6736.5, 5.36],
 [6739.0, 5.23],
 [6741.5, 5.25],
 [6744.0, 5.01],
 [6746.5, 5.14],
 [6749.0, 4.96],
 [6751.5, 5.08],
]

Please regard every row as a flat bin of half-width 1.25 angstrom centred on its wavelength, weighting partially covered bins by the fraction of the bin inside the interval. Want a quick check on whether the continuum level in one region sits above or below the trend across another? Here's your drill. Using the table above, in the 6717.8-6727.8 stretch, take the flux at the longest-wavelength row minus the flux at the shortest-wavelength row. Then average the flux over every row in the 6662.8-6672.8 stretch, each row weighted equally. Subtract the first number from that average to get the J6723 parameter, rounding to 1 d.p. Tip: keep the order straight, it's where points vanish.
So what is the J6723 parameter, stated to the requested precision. 4.8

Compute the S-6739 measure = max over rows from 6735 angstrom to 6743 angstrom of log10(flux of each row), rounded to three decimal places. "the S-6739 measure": 0.729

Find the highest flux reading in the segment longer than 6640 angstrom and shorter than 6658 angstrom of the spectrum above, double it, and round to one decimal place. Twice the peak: 11.0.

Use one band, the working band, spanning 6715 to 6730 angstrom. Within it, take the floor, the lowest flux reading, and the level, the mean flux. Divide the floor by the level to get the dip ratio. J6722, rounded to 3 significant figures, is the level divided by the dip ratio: 5.47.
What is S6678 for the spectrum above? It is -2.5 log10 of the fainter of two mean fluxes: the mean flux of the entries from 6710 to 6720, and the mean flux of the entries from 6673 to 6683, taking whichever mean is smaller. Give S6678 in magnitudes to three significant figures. -1.75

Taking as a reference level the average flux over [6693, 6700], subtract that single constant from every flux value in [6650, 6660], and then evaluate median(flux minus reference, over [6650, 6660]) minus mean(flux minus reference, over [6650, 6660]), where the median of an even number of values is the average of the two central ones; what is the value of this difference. 0.038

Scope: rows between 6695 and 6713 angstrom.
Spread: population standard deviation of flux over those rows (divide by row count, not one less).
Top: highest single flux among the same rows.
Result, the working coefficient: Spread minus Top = -5.32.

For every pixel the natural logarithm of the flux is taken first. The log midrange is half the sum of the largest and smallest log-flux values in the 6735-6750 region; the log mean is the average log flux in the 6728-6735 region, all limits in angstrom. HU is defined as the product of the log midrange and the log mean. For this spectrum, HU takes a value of 2.71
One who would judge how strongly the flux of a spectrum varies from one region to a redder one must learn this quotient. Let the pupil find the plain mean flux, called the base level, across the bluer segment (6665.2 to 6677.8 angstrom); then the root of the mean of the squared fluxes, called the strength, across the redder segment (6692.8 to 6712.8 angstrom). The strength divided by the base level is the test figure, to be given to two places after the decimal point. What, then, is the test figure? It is 0.99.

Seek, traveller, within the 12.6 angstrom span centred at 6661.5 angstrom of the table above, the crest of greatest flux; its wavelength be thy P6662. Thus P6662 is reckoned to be 6656.5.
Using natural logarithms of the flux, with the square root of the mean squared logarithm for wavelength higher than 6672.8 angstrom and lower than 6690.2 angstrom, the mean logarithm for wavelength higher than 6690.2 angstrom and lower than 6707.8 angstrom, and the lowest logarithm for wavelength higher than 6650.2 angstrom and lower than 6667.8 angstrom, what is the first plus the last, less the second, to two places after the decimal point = 1.64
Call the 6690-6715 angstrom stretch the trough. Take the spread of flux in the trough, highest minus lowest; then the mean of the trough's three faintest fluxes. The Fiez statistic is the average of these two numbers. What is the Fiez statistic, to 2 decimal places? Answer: 2.77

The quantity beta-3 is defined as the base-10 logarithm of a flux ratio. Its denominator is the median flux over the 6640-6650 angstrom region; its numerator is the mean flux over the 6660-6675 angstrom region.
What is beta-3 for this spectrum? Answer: -0.005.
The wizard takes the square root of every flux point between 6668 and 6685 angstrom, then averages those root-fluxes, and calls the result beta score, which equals 2.30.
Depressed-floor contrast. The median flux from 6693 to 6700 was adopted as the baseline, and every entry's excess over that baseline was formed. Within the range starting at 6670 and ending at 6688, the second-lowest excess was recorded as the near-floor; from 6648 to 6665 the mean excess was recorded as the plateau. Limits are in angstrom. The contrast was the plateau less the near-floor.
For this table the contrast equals 0.17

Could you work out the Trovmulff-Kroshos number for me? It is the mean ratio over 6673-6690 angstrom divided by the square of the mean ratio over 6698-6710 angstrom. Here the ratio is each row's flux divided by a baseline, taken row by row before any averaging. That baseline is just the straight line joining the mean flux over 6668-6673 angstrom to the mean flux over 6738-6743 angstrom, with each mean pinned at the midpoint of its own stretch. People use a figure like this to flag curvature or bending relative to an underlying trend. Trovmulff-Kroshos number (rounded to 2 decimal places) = 1.02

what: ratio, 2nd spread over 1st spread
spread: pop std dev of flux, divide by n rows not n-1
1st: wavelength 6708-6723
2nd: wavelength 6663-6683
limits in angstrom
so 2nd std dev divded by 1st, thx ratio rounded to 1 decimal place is 1.1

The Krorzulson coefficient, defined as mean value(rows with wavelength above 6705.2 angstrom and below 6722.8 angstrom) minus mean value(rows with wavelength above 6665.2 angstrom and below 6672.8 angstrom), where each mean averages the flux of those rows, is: -0.28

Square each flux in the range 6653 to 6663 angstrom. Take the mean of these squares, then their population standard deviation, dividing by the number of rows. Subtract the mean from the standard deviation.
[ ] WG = -26.4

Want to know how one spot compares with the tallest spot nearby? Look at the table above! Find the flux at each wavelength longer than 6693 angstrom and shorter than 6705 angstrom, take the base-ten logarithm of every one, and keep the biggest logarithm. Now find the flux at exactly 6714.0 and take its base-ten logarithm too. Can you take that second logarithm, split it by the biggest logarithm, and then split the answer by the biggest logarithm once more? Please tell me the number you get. 1.32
